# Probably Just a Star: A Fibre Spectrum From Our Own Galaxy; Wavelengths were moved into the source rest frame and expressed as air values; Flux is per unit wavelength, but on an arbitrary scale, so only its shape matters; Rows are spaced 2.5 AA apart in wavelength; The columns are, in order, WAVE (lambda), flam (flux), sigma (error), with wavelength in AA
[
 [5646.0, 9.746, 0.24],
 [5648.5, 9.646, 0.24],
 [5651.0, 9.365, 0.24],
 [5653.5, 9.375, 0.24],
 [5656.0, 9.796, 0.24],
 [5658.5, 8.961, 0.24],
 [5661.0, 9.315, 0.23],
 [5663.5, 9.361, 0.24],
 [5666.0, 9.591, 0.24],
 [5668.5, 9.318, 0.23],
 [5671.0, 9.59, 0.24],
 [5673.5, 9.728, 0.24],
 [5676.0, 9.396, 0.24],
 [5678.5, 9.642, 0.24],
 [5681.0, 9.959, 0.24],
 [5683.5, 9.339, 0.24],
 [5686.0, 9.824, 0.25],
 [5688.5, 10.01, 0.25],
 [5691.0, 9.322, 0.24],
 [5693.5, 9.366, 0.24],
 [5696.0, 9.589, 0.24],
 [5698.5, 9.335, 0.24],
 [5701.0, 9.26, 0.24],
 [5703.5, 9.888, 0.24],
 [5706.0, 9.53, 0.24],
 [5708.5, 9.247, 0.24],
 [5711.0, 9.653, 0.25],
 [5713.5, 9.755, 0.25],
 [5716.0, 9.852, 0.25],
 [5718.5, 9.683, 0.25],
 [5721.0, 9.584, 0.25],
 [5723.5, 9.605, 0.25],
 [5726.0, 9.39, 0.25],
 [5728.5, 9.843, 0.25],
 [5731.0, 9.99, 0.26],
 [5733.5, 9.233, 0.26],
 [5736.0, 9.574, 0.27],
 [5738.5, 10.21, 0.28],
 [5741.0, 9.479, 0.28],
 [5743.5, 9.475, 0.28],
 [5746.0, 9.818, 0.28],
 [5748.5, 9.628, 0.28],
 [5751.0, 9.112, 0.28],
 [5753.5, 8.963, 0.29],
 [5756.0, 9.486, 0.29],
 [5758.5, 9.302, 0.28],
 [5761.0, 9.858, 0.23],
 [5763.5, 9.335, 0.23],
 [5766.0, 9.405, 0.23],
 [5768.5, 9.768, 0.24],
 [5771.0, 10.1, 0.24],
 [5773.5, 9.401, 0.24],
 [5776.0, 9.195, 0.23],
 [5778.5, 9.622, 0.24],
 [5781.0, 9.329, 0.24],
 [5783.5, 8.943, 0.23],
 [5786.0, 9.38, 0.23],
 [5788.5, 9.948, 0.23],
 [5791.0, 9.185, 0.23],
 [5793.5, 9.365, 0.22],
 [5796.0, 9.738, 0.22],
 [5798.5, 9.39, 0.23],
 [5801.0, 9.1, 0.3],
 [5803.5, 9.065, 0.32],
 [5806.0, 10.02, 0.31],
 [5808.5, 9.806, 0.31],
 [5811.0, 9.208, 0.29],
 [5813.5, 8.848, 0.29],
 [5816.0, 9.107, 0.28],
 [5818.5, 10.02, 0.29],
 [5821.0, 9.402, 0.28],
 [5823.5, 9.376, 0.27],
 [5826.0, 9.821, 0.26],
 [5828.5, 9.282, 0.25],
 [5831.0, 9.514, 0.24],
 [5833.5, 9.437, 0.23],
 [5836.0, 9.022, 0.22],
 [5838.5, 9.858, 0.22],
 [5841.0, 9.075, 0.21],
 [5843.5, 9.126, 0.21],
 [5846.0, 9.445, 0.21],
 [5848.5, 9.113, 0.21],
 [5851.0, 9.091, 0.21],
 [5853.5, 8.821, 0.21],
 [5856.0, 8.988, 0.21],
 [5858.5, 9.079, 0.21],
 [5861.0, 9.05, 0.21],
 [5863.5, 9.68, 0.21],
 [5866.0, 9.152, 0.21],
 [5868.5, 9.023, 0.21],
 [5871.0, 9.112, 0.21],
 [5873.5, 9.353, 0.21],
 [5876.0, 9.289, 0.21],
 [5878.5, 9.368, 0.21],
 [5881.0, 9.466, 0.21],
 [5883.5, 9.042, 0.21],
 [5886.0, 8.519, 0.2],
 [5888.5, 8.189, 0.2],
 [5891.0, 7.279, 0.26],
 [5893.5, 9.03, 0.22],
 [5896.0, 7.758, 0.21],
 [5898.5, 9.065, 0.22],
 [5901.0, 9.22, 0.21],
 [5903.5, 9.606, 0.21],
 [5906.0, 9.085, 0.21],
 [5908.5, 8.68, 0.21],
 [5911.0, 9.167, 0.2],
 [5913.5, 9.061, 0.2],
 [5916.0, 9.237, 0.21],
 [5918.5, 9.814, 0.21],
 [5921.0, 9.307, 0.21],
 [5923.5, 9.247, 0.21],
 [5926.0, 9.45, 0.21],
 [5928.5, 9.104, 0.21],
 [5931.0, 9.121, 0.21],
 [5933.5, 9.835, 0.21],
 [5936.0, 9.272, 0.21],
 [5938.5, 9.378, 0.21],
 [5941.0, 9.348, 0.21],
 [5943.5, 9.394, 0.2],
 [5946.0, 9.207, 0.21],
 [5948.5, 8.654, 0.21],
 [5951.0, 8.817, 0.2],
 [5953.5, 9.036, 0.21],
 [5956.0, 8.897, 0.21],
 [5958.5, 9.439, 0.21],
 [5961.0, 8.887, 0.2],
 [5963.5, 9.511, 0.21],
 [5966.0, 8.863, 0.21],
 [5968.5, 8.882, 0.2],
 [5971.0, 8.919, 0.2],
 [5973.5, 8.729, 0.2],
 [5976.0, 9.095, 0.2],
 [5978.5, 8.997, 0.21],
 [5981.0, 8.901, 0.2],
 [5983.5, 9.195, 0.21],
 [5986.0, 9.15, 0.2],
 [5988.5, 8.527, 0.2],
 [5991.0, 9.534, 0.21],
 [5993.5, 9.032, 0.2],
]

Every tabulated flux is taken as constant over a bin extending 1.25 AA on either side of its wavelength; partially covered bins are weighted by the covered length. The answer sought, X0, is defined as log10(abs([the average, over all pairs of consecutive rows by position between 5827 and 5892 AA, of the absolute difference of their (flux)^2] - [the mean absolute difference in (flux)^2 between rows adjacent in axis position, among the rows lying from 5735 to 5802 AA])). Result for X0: 0.27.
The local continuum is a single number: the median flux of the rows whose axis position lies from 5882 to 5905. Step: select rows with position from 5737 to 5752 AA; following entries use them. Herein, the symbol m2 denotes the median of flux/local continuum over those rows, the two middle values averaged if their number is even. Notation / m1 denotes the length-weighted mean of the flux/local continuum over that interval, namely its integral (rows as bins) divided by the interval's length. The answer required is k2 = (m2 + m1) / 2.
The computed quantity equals 1.06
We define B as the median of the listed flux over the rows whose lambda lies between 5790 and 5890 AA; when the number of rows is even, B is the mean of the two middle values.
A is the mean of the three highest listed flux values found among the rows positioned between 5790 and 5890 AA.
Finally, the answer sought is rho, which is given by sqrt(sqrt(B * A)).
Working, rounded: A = 9.97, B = 9.2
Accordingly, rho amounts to 3.09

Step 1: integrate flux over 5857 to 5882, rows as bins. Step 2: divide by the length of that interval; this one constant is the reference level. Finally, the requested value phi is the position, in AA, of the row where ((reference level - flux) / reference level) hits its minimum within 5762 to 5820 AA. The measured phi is 5771.0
